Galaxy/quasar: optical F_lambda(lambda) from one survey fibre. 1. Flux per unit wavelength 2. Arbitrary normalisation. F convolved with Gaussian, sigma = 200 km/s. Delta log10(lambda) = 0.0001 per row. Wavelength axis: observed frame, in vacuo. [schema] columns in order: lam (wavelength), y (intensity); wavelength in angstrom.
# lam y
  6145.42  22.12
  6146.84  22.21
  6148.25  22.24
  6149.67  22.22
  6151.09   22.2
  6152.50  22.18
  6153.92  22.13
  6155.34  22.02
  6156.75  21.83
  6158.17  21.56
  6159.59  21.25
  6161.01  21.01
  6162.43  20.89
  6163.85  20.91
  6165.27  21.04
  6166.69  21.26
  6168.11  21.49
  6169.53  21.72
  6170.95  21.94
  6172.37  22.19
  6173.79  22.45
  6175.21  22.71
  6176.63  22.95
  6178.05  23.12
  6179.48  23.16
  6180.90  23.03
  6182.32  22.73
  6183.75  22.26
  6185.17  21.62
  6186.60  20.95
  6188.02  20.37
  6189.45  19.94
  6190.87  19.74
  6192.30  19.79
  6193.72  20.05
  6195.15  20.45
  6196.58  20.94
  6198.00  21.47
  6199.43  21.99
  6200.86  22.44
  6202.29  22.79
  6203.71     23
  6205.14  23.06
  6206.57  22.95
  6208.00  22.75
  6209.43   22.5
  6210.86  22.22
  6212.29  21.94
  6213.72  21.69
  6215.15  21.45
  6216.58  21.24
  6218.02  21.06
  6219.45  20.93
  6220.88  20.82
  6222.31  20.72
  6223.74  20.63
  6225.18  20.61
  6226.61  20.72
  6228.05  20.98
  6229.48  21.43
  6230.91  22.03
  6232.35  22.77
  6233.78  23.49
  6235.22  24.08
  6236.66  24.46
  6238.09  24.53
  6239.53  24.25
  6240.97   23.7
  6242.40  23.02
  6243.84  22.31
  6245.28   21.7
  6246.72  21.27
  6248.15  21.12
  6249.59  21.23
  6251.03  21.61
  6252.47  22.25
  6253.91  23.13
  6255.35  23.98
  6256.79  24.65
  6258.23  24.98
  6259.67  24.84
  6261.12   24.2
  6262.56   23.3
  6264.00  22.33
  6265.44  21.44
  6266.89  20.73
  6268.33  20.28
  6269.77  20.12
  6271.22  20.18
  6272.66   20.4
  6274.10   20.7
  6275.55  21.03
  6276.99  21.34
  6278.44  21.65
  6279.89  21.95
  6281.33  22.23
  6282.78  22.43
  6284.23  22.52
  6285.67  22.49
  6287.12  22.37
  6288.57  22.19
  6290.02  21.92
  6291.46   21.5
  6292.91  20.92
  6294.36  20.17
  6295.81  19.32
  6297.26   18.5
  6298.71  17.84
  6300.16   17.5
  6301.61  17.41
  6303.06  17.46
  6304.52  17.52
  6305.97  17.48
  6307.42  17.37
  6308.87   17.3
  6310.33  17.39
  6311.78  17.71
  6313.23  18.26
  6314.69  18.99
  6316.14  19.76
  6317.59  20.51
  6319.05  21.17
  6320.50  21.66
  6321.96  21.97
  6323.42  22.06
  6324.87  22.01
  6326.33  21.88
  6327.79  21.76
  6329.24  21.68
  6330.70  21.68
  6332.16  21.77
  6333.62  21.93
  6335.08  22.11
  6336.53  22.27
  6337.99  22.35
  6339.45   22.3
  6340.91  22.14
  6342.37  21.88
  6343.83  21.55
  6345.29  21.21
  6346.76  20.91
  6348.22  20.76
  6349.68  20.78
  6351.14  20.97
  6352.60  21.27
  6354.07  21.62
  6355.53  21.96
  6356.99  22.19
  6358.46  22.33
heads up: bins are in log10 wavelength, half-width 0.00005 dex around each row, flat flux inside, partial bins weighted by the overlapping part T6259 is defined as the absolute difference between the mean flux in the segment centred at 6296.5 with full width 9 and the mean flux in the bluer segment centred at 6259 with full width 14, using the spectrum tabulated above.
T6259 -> 4.5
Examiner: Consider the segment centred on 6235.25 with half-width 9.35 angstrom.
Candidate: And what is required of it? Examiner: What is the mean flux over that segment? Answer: 22.9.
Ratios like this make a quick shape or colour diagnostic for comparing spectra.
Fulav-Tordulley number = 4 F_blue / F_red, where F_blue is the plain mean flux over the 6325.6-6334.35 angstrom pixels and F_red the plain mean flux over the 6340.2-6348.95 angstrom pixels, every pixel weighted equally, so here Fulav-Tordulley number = 4.07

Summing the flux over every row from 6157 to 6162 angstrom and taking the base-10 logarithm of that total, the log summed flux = 1.80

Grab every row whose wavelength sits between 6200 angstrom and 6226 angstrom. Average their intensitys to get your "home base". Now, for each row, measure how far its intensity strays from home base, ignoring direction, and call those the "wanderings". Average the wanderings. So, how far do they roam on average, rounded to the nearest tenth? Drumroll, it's 0.8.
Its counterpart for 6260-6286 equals 0.9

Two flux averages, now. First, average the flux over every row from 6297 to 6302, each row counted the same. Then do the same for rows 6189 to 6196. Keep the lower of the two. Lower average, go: 17.8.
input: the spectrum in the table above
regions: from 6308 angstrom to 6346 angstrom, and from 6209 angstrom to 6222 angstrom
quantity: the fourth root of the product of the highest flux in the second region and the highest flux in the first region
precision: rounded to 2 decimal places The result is 4.74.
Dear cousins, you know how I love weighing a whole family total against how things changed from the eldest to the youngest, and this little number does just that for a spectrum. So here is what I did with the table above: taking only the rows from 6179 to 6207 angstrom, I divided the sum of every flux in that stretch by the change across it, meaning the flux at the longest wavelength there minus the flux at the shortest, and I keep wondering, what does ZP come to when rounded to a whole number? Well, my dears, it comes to -2061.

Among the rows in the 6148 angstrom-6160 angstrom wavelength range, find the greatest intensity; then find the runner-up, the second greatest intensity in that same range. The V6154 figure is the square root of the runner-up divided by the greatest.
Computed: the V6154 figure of 0.9996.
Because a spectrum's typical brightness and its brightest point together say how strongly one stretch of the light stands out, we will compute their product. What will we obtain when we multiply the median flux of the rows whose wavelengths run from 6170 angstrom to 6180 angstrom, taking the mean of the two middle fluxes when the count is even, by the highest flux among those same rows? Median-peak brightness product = 526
